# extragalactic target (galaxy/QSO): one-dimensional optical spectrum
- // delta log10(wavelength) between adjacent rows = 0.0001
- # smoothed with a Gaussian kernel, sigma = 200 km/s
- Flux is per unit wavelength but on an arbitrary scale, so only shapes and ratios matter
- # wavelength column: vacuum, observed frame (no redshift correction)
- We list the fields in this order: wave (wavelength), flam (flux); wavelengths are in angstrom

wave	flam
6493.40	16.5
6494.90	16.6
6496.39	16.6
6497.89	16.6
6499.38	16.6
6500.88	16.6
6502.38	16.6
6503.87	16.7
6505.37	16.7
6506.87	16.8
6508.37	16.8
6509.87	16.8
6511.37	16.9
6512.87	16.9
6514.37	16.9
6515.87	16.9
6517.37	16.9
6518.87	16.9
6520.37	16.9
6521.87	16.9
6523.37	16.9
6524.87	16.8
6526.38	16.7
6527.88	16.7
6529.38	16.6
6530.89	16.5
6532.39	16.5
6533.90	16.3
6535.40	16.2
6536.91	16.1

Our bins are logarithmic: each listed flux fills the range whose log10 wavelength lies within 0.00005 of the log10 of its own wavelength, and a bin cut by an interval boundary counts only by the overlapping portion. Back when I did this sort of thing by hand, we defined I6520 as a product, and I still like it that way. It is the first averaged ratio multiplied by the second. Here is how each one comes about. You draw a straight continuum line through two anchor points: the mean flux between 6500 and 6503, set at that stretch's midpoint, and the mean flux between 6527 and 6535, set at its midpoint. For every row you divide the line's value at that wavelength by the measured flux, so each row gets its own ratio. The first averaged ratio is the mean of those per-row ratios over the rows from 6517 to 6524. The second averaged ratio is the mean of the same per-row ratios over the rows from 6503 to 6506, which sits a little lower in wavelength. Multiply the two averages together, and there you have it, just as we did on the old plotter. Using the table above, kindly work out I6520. 0.973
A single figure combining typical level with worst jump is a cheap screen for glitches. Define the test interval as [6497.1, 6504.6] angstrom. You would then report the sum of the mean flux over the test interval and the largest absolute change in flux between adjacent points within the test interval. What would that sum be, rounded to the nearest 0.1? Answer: 16.7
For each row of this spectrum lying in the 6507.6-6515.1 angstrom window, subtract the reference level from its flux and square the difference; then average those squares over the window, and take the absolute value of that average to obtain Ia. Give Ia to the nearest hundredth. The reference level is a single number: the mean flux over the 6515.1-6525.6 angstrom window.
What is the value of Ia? 0.00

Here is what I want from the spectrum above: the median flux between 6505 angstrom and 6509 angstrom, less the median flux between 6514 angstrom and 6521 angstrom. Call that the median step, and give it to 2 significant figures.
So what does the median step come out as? -0.10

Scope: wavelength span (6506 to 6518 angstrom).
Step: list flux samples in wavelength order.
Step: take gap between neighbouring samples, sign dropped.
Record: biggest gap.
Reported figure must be 0.10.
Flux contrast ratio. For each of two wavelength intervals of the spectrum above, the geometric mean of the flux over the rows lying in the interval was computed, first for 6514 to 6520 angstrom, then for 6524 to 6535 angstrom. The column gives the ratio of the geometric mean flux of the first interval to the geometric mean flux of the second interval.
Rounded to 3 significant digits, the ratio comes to 1.02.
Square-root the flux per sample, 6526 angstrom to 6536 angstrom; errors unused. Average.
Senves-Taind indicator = 4.06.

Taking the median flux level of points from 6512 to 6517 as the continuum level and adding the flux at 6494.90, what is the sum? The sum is 33.5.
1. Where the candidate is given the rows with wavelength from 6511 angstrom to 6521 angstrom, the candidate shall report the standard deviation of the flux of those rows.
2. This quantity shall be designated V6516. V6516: 0.00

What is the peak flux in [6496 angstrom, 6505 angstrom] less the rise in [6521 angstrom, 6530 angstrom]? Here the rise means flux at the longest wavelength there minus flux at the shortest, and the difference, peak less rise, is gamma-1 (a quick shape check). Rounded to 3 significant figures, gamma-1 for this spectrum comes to 17.0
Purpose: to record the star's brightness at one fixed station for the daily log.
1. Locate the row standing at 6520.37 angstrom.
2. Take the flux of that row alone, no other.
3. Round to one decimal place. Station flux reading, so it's 16.9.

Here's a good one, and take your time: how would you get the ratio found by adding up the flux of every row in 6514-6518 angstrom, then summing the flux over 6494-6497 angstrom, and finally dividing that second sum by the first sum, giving 0.65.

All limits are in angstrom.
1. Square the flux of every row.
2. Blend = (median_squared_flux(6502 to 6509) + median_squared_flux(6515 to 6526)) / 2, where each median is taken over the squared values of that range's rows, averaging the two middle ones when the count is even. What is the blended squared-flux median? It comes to 282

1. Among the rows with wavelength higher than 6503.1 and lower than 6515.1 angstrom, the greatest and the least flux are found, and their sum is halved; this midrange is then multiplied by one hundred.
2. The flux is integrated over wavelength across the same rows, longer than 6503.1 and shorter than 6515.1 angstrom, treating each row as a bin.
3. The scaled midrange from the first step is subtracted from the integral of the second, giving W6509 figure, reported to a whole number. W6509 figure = -1478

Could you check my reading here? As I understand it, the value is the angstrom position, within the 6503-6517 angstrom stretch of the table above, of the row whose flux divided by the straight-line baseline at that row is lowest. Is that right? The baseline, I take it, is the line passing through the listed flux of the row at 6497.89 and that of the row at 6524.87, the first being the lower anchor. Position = 6505.37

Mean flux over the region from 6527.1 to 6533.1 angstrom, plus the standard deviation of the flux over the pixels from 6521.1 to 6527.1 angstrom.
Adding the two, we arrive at 16.7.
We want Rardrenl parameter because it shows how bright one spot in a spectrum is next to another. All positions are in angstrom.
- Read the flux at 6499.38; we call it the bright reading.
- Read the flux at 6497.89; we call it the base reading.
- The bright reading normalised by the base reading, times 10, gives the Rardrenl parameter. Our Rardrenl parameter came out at 10.0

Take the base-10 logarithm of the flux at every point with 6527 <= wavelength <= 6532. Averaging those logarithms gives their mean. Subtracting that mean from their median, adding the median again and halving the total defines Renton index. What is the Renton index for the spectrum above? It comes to 0.610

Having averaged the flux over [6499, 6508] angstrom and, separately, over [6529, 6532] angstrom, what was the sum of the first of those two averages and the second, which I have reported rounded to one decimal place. 33.2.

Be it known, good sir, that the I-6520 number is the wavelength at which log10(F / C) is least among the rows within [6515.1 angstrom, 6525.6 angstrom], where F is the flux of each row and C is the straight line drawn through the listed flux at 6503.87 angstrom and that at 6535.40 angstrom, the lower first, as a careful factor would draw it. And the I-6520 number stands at 6515.87 angstrom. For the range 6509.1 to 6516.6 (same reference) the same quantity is 6509.87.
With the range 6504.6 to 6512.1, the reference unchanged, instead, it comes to 6505.37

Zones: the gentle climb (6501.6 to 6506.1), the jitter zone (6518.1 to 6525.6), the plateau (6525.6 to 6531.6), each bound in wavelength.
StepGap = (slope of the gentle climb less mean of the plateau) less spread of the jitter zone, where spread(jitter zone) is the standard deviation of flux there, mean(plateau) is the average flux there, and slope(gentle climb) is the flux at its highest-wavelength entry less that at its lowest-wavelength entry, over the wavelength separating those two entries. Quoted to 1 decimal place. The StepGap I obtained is -16.6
